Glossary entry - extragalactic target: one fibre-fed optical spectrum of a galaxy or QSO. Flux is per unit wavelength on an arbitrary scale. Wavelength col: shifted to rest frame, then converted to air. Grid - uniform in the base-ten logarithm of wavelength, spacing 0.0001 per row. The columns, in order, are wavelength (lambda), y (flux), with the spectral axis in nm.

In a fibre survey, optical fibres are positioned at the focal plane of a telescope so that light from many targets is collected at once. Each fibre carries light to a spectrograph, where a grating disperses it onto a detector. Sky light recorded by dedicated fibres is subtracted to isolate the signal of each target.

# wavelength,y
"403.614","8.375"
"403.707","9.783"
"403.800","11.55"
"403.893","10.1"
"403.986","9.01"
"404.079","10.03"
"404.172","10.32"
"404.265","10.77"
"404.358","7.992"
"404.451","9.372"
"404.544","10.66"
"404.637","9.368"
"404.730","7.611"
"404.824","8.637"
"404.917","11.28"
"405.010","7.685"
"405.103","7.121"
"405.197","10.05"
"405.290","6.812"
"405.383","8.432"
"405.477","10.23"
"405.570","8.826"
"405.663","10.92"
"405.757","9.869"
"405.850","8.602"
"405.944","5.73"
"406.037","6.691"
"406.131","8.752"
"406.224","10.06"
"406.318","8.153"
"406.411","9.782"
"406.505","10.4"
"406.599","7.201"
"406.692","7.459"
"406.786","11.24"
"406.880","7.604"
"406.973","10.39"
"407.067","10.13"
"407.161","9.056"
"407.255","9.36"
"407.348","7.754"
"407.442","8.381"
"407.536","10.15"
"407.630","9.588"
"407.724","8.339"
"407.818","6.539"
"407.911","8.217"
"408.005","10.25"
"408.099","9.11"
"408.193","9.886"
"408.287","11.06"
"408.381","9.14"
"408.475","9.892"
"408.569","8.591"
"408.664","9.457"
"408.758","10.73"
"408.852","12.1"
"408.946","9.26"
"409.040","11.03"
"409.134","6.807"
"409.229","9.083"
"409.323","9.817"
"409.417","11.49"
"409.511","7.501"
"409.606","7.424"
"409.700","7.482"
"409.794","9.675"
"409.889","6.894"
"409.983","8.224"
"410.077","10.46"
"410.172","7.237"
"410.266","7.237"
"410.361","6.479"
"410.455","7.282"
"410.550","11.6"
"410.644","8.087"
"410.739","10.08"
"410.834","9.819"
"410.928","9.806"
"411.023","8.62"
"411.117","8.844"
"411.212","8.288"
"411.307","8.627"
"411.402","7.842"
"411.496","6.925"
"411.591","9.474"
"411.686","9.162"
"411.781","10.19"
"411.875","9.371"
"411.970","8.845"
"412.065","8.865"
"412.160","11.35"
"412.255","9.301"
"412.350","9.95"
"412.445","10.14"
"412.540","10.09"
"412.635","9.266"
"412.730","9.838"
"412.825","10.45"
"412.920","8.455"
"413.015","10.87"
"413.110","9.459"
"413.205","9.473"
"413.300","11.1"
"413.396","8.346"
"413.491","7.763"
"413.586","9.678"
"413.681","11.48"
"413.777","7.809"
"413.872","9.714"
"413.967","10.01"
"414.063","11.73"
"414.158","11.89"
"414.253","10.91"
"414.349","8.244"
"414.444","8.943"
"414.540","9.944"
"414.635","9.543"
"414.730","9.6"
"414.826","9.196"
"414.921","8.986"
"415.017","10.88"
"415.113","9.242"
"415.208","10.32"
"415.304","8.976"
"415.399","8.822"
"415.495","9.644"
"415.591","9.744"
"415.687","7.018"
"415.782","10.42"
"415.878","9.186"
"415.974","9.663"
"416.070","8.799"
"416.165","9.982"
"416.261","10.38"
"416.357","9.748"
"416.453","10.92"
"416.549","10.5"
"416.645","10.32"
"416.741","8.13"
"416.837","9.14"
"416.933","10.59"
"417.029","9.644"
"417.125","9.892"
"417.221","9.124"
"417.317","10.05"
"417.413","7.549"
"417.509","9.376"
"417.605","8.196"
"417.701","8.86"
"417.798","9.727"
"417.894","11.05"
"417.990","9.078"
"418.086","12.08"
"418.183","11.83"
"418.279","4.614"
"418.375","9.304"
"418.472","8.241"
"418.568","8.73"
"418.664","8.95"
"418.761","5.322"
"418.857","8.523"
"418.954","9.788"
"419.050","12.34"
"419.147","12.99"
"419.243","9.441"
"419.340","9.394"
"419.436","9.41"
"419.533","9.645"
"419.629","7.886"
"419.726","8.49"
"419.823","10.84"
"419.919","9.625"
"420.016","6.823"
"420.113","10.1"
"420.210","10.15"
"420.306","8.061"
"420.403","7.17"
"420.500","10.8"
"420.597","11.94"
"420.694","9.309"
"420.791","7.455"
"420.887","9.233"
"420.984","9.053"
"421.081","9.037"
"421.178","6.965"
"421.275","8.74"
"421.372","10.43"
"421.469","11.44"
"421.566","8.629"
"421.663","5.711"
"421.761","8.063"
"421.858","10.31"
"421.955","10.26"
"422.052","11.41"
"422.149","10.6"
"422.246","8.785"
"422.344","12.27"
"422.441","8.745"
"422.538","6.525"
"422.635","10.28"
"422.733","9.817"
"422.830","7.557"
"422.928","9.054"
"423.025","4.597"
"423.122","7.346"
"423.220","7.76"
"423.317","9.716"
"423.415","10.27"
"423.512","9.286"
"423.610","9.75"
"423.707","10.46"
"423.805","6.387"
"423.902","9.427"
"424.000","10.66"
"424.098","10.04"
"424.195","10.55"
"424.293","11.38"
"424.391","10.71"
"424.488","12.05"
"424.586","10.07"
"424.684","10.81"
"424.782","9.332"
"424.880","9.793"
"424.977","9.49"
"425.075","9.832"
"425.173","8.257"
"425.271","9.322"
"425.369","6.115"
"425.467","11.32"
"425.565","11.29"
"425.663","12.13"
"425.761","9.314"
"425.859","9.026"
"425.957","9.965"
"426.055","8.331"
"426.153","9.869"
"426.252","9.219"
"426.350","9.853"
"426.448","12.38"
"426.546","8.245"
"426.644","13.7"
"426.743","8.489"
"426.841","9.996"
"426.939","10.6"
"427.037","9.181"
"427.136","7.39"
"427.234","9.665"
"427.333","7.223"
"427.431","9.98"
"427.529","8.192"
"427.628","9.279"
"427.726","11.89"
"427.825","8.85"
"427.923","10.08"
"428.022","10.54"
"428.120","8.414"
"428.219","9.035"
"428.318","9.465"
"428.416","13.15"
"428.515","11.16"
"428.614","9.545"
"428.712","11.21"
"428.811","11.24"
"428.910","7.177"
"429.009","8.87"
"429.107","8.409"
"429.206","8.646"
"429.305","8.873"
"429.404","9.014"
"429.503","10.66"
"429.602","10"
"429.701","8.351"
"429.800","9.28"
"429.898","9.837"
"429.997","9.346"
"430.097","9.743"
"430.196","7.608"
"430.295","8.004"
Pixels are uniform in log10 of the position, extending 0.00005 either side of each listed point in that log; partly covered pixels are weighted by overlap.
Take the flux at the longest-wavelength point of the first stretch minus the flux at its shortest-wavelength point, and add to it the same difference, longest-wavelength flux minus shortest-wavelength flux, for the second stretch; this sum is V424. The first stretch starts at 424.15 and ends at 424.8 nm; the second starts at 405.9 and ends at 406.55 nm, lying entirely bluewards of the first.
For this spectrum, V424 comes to 3.5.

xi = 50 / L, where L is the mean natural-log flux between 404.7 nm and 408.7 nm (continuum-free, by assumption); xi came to 23.0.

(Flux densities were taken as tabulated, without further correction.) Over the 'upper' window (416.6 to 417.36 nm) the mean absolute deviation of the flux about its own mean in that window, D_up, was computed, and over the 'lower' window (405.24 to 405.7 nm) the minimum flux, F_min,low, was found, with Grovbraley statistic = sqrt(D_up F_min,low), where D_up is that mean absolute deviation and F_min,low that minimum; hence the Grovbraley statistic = 2.04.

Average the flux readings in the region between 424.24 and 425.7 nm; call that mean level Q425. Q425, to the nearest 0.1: 10.1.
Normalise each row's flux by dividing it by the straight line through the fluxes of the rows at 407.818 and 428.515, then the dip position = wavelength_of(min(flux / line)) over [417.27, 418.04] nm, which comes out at 417.413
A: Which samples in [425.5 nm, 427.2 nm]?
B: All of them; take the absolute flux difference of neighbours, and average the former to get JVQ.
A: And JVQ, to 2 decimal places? 2.00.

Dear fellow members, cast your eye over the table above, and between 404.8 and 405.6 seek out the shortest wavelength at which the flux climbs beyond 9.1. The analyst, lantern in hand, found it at 404.917 nm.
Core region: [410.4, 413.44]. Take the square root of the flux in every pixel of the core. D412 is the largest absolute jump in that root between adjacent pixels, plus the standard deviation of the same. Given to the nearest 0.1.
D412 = 0.9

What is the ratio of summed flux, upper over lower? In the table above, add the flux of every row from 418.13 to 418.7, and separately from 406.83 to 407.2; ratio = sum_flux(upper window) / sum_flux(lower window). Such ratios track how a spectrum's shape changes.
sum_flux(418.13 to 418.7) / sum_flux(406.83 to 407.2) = 1.39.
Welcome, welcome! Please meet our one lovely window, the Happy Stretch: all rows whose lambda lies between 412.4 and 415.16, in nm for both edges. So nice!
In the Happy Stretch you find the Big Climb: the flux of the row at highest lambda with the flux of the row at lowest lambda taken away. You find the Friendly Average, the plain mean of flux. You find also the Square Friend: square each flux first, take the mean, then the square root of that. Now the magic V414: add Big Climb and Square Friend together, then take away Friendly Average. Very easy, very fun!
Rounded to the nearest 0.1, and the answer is -0.8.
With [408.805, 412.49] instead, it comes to -1.8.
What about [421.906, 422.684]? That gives 0.2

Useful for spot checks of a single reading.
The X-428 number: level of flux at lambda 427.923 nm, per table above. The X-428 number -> 10.08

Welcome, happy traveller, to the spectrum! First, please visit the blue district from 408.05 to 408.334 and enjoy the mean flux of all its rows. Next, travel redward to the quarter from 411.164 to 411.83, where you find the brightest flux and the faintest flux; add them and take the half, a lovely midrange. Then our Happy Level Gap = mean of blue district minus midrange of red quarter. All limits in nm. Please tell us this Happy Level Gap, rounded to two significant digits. 1.5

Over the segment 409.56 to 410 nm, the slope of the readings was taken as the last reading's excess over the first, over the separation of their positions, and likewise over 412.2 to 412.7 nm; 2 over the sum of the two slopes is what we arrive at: 0.99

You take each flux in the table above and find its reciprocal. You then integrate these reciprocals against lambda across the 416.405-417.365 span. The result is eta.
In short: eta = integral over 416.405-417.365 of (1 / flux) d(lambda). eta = 0.0983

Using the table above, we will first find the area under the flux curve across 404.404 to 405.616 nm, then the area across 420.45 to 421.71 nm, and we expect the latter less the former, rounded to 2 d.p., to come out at 0.69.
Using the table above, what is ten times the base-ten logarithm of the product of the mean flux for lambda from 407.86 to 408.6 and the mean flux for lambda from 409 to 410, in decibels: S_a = 19.17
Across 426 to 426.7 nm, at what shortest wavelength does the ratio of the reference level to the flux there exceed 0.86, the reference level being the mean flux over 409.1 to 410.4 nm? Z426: 426.055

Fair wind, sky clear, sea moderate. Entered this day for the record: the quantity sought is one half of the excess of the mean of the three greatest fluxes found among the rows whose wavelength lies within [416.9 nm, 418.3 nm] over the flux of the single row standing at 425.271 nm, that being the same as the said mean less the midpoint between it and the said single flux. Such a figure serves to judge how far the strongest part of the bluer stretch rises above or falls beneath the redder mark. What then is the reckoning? 1.2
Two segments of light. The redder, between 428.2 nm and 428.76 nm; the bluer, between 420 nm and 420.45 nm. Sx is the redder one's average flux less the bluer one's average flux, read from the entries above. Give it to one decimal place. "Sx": 2.1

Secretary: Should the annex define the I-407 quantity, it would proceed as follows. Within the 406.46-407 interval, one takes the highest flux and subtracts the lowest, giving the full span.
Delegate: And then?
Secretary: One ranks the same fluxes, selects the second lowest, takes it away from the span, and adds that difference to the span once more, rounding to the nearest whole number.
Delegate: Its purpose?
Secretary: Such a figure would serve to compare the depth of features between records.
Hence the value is 1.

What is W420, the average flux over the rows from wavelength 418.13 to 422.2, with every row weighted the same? 9.22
